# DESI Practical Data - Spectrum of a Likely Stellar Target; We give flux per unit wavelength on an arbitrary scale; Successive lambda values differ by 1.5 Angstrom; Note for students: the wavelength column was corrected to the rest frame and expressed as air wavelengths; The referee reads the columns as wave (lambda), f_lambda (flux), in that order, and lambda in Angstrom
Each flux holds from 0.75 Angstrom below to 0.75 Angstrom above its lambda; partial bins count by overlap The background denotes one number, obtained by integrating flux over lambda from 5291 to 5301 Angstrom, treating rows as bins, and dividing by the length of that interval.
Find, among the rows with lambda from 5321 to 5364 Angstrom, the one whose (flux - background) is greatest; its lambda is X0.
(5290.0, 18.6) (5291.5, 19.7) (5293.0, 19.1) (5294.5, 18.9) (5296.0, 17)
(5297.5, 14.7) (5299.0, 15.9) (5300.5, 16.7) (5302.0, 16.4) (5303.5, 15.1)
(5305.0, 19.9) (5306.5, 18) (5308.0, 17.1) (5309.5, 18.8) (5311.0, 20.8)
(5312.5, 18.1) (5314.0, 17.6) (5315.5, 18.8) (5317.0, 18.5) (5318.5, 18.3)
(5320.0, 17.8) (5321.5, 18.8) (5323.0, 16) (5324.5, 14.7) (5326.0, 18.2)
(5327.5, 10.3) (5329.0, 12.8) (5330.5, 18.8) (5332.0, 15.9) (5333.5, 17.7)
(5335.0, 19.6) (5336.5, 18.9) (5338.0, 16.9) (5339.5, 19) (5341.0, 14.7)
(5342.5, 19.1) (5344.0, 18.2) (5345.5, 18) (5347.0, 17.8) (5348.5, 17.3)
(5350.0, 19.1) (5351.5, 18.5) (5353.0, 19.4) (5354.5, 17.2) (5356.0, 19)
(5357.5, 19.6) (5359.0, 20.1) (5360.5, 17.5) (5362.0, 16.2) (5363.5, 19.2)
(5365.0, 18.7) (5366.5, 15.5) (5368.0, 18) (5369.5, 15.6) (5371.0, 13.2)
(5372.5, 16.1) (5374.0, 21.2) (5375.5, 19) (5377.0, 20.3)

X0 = 5359.0 Angstrom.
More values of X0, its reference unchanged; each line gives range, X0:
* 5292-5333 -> 5311.0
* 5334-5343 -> 5335.0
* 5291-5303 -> 5291.5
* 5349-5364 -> 5359.0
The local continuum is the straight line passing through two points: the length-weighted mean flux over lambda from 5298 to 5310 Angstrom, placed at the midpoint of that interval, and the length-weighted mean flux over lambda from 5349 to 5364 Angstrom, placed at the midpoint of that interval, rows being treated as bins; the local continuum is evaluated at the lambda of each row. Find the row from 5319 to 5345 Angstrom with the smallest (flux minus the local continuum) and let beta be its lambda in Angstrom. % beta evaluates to 5327.5 Angstrom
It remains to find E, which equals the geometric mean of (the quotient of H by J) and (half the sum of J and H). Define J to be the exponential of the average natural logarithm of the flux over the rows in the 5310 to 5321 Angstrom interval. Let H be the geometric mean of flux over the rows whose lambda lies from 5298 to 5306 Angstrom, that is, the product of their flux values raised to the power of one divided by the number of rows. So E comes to 4.0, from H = 16.7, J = 18.5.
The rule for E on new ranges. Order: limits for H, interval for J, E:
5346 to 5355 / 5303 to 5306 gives 4.3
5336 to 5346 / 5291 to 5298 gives 4.2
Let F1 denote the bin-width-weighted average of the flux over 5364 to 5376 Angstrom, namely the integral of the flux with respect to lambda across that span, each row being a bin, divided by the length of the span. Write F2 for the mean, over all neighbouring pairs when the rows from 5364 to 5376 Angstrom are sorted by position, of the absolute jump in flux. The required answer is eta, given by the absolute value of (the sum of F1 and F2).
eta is 20.1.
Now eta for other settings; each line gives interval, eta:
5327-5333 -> 18.6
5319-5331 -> 19.5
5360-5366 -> 19.4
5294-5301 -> 18.1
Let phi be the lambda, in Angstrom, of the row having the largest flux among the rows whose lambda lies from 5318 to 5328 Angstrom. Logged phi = 5321.5 Angstrom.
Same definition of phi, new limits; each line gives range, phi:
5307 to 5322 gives 5311.0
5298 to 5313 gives 5311.0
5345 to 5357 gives 5353.0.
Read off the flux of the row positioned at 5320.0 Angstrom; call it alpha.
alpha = 17.8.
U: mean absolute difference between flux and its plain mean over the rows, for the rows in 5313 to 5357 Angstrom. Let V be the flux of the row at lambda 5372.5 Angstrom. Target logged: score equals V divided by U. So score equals 10.9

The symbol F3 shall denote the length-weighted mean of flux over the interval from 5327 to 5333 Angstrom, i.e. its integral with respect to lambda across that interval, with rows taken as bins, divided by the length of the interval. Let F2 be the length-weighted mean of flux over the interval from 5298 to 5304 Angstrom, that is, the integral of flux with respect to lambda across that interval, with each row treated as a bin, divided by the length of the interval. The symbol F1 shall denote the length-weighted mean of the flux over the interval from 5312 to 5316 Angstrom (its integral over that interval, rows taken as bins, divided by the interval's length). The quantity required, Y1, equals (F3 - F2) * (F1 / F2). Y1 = -1.4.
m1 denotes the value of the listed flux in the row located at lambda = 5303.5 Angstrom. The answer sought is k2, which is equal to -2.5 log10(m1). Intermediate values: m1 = 15.1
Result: -2.95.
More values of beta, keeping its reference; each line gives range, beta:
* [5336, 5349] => 5341.0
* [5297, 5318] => 5297.5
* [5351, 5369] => 5366.5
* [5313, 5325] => 5324.5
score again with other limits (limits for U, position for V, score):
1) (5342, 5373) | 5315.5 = 14.5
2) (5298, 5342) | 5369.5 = 9.3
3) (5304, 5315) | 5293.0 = 18.3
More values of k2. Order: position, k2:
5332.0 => -3.00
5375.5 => -3.20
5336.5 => -3.19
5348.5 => -3.10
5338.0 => -3.07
